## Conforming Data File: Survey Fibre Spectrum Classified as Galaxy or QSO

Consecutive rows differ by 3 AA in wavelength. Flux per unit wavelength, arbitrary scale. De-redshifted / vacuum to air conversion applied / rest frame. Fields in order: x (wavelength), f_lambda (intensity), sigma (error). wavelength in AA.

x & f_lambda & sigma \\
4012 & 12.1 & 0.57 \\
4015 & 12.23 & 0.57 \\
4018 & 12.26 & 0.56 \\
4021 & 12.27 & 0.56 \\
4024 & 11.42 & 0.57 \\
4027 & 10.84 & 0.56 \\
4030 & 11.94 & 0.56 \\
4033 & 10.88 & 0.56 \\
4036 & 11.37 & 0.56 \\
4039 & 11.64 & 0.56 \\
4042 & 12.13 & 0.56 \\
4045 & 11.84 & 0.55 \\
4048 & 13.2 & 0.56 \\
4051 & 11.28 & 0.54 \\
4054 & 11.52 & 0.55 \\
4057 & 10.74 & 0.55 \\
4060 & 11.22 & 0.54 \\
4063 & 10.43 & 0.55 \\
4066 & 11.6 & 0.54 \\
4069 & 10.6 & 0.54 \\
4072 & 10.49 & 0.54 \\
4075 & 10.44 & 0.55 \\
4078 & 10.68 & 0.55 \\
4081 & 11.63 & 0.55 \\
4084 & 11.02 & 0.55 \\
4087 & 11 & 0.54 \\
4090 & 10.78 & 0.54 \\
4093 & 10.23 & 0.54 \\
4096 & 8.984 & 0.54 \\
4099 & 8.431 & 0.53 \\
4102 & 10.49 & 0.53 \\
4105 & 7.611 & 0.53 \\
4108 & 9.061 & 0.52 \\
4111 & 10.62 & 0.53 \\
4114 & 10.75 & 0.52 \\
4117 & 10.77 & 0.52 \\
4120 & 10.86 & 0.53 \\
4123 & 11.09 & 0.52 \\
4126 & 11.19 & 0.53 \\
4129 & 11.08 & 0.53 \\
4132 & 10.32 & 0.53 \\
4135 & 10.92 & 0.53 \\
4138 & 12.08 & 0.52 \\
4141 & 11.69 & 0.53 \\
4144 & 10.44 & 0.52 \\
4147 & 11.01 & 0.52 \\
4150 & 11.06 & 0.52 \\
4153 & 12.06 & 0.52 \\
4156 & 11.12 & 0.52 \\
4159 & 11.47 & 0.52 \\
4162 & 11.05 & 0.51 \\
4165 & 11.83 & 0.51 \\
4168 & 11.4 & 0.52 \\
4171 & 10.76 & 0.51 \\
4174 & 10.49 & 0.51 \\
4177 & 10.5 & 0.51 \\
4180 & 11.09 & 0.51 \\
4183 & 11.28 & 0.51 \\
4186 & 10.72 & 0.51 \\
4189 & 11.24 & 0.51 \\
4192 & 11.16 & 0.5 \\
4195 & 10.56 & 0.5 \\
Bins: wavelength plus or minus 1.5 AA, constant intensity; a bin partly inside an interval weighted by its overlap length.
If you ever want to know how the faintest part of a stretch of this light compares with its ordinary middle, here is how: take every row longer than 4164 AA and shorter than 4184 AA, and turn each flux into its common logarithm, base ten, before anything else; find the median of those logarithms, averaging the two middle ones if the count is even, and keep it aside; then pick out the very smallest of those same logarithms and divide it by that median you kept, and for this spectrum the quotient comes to 0.977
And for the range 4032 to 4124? 0.854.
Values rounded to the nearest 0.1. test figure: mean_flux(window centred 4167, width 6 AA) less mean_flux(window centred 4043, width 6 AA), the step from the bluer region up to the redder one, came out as -0.4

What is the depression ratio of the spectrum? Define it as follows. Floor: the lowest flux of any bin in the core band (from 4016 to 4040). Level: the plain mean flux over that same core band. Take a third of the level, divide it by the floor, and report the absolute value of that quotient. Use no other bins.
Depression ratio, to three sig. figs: 0.356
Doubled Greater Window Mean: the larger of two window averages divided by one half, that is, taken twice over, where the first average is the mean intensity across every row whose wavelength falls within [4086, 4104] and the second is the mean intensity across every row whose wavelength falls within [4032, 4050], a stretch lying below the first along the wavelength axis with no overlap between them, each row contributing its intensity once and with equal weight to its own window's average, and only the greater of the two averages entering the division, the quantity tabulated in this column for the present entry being 23.7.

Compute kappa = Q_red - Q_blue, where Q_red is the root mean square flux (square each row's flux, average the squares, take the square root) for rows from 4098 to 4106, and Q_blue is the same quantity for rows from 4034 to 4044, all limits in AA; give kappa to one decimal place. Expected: -2.8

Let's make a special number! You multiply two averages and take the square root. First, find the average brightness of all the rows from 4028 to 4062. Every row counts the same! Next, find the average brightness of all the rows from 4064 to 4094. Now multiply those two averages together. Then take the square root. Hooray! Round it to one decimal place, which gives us 11.2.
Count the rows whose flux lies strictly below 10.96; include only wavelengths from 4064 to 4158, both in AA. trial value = 18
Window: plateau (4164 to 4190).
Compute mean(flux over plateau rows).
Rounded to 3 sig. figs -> 11.0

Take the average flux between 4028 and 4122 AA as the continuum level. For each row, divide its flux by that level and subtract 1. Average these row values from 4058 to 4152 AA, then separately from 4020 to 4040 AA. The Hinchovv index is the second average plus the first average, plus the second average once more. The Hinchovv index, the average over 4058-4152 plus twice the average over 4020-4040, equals 0.11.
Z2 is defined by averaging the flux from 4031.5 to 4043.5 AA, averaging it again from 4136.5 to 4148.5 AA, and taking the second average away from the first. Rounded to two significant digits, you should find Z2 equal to 0.20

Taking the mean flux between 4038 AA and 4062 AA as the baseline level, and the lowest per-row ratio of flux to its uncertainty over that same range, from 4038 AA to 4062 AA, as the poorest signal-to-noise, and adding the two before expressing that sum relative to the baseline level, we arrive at 2.67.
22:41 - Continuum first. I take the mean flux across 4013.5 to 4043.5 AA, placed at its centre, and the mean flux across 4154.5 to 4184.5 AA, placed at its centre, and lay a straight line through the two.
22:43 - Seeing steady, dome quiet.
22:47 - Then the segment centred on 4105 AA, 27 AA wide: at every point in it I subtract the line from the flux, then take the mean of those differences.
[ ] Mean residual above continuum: -1.7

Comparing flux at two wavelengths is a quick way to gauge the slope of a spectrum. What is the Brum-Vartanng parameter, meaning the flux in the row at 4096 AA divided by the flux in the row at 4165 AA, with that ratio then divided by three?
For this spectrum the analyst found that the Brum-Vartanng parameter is 0.253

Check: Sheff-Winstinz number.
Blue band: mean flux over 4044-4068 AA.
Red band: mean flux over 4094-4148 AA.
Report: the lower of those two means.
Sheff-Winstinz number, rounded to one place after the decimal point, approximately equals 10.4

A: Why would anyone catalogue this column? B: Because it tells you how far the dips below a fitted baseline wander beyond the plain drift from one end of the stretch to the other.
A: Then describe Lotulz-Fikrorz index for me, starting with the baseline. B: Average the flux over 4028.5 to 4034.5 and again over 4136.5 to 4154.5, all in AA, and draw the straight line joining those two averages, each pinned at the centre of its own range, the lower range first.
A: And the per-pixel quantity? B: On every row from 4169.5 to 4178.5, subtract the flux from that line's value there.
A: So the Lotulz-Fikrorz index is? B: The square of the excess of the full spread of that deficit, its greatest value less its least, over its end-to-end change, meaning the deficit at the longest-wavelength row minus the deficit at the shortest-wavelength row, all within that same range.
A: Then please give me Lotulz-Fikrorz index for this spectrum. 0.00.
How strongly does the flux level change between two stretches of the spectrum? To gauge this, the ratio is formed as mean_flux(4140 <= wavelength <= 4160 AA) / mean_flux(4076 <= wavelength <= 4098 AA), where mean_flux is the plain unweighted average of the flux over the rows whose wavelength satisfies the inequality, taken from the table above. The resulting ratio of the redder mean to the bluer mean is 1.06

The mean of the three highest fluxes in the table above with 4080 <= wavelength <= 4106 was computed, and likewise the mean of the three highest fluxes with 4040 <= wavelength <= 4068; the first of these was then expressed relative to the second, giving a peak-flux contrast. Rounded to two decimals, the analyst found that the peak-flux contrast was 0.91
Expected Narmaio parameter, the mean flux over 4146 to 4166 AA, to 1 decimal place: 11.4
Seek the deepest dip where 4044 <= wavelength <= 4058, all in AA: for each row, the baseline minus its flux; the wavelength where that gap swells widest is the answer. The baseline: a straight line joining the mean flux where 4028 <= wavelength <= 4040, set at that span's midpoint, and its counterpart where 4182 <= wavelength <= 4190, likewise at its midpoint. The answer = 4057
